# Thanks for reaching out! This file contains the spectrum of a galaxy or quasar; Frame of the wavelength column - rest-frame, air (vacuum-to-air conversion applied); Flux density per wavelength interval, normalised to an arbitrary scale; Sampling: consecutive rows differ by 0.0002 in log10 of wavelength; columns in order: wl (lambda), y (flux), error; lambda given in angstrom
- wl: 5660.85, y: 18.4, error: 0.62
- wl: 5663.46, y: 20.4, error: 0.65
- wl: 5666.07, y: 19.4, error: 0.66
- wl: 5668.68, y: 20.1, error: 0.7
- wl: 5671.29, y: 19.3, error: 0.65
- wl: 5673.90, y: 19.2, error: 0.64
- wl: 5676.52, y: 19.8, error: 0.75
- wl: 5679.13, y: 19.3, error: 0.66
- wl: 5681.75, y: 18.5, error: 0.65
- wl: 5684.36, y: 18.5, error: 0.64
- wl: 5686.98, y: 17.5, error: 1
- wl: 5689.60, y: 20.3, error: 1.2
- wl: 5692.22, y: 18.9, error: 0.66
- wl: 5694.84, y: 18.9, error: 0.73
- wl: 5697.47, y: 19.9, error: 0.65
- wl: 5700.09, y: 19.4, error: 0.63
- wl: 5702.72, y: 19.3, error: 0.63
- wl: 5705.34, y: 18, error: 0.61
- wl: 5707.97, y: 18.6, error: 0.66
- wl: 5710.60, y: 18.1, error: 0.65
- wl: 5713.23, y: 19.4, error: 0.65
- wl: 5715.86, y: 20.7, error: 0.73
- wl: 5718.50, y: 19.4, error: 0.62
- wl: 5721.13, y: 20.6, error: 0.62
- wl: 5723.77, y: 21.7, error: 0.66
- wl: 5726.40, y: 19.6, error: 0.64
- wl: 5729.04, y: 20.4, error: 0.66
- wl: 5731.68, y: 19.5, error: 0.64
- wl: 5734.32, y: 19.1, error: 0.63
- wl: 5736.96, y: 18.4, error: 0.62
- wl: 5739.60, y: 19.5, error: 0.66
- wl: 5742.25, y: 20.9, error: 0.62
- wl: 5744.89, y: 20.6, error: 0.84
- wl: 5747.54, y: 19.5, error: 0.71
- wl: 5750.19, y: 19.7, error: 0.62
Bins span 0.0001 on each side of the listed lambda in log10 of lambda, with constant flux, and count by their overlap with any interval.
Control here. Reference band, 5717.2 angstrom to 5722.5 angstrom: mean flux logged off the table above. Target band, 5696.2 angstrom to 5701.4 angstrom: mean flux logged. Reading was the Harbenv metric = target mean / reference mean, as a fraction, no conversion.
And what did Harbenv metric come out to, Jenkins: 0.98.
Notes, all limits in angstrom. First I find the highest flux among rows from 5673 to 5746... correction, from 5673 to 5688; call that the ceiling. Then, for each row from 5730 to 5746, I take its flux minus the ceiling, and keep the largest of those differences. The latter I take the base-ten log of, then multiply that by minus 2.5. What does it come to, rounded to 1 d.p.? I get -0.1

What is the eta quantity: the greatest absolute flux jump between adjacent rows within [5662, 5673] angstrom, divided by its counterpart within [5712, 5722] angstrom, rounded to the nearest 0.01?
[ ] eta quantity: 0.77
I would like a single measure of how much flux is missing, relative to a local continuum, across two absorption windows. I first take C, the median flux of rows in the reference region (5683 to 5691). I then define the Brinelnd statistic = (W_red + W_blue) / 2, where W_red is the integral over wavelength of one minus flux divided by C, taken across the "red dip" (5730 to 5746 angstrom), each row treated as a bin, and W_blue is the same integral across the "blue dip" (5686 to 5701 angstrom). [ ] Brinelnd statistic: -0.78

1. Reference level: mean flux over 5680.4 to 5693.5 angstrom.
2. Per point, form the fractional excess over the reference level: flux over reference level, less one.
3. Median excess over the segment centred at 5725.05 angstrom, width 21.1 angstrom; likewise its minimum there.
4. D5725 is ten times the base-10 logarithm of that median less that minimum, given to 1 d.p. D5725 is -13.2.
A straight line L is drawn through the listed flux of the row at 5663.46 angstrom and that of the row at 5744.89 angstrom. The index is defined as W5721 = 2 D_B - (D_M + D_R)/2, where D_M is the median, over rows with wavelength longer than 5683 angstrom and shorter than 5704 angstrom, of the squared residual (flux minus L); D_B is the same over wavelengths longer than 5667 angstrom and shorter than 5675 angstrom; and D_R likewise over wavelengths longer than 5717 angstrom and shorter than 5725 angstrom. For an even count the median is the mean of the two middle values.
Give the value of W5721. 0.9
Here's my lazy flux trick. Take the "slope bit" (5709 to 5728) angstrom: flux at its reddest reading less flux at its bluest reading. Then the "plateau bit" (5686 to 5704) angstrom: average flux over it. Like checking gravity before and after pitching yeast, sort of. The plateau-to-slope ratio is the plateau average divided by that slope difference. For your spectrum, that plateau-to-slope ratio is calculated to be 13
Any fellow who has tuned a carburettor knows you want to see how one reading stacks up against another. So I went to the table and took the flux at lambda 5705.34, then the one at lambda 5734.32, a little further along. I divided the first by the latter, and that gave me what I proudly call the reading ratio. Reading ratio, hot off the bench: 0.94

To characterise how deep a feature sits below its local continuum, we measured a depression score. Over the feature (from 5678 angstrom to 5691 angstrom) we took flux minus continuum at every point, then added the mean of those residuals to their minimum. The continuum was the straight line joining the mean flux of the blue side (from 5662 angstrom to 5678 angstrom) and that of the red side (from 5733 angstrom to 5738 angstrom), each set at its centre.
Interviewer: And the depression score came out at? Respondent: -2.6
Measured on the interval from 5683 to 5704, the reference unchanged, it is -2.2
